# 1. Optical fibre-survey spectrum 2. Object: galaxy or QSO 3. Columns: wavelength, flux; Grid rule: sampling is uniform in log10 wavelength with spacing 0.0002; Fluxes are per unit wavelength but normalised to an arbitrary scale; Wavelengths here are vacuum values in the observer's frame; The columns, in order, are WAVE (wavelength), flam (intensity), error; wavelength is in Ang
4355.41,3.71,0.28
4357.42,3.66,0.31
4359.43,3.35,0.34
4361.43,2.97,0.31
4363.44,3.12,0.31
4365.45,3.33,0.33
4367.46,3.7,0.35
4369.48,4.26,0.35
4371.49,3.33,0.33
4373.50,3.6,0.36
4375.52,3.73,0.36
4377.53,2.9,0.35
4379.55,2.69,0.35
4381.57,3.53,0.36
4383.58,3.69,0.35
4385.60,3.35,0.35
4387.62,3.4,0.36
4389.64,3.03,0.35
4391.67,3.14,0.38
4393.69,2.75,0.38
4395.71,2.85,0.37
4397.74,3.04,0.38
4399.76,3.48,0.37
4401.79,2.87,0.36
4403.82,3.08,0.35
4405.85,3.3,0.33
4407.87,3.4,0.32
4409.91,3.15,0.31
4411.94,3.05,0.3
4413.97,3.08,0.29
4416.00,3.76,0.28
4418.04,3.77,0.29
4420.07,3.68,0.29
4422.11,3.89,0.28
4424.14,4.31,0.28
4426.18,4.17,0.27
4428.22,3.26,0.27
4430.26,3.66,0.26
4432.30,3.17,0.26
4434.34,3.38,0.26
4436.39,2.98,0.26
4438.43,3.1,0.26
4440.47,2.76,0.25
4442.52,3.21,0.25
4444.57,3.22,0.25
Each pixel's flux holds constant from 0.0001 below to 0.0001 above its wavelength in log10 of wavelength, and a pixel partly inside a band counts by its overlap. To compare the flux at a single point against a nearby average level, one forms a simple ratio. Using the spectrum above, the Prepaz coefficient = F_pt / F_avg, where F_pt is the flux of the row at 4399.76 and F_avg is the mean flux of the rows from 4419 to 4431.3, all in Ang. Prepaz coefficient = 0.91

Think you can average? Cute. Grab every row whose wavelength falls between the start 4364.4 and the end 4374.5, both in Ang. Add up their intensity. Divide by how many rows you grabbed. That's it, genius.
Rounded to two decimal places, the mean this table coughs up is 3.64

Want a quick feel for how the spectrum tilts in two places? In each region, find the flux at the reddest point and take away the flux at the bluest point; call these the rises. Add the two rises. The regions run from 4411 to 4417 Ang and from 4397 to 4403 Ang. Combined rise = 0.5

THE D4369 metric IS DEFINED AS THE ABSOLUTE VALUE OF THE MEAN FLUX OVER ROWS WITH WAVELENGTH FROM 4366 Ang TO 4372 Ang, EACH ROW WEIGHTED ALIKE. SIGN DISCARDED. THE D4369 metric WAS 3.76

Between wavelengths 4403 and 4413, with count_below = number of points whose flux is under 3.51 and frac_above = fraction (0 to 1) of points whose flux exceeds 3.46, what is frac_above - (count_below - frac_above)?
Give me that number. -5.0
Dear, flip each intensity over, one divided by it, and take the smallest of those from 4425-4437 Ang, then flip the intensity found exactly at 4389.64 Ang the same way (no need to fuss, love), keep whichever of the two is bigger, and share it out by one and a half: 0.22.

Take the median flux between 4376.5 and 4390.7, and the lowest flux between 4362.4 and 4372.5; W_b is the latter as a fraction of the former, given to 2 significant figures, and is 0.93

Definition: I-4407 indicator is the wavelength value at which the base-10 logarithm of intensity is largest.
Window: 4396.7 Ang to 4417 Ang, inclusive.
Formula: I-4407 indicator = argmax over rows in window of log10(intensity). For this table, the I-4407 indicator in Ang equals 4416.00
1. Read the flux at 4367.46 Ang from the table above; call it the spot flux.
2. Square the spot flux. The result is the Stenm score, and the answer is 14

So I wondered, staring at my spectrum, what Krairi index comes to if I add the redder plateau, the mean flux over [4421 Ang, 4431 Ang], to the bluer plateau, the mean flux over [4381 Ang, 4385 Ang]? 7.5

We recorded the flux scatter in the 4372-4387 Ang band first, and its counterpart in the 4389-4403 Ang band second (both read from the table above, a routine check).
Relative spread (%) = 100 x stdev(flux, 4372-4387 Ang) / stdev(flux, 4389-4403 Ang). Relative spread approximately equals 168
